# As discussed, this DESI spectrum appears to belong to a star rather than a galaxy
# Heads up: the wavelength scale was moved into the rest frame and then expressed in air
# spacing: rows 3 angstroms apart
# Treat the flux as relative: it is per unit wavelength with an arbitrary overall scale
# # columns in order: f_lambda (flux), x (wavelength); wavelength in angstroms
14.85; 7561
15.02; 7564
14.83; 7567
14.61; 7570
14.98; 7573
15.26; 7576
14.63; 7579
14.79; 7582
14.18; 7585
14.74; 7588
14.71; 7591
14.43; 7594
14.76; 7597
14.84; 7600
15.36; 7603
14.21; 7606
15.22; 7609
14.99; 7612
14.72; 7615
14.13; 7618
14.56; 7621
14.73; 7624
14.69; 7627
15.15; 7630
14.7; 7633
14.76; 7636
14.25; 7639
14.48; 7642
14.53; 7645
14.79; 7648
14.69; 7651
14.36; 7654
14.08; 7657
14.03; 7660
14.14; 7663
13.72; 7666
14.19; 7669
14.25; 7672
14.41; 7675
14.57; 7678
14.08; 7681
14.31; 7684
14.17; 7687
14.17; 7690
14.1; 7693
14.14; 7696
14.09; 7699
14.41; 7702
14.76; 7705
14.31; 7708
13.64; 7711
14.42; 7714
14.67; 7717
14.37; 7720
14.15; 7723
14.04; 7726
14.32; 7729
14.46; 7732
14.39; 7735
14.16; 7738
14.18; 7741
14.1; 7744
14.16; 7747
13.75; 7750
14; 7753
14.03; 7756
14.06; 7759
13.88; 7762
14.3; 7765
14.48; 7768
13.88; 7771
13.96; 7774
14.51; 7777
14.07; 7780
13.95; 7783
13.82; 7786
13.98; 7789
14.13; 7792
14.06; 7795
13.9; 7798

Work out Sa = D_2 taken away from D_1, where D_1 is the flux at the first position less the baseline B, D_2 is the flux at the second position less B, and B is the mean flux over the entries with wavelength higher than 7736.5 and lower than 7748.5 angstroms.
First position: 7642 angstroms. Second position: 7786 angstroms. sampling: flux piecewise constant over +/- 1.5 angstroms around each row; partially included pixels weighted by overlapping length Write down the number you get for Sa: 0.66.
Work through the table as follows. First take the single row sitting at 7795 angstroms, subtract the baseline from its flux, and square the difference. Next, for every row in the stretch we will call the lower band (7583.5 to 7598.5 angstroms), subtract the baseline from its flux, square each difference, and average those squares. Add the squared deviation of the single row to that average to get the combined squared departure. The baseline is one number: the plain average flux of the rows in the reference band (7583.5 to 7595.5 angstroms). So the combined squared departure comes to 0.26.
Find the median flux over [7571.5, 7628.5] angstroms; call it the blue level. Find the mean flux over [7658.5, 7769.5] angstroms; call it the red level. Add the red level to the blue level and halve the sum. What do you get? 14.5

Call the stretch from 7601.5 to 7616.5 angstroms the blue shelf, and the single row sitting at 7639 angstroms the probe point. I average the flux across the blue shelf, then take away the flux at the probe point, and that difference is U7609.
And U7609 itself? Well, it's 0.65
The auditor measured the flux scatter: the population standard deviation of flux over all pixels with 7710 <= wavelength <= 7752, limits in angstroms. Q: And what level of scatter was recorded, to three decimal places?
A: 0.264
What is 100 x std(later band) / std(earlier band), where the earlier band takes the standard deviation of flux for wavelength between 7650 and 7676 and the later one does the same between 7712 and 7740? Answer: 70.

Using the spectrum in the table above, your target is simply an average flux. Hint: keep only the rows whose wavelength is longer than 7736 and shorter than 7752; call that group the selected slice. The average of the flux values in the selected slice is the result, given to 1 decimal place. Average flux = 14.1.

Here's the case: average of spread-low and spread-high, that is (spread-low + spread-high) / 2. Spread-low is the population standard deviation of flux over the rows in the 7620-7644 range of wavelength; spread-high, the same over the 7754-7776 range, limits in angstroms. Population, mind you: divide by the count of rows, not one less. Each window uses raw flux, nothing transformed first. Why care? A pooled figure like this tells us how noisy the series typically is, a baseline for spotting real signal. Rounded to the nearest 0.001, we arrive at 0.225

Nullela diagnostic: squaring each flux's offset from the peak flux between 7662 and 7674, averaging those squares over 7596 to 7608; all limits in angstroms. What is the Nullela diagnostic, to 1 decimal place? 0.5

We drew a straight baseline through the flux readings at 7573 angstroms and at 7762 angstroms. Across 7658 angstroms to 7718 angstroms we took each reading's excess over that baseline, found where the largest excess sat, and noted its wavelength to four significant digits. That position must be 7705 angstroms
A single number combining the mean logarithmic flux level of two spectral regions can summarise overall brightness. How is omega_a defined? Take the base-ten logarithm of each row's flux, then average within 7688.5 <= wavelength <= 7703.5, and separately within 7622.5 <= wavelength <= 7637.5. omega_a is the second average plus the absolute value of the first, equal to 2.322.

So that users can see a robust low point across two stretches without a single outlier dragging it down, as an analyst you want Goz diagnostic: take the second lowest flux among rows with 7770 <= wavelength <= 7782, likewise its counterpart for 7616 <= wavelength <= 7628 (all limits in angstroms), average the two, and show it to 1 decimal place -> 14.3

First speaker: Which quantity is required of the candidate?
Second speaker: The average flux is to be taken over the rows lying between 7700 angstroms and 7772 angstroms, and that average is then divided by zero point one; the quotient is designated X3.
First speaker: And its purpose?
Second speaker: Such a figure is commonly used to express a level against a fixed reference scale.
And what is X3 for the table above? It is 142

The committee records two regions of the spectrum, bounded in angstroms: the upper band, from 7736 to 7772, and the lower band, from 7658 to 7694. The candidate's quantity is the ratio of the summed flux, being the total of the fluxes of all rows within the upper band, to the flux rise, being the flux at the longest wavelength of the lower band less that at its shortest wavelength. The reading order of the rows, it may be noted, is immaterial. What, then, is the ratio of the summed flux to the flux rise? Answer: 2414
